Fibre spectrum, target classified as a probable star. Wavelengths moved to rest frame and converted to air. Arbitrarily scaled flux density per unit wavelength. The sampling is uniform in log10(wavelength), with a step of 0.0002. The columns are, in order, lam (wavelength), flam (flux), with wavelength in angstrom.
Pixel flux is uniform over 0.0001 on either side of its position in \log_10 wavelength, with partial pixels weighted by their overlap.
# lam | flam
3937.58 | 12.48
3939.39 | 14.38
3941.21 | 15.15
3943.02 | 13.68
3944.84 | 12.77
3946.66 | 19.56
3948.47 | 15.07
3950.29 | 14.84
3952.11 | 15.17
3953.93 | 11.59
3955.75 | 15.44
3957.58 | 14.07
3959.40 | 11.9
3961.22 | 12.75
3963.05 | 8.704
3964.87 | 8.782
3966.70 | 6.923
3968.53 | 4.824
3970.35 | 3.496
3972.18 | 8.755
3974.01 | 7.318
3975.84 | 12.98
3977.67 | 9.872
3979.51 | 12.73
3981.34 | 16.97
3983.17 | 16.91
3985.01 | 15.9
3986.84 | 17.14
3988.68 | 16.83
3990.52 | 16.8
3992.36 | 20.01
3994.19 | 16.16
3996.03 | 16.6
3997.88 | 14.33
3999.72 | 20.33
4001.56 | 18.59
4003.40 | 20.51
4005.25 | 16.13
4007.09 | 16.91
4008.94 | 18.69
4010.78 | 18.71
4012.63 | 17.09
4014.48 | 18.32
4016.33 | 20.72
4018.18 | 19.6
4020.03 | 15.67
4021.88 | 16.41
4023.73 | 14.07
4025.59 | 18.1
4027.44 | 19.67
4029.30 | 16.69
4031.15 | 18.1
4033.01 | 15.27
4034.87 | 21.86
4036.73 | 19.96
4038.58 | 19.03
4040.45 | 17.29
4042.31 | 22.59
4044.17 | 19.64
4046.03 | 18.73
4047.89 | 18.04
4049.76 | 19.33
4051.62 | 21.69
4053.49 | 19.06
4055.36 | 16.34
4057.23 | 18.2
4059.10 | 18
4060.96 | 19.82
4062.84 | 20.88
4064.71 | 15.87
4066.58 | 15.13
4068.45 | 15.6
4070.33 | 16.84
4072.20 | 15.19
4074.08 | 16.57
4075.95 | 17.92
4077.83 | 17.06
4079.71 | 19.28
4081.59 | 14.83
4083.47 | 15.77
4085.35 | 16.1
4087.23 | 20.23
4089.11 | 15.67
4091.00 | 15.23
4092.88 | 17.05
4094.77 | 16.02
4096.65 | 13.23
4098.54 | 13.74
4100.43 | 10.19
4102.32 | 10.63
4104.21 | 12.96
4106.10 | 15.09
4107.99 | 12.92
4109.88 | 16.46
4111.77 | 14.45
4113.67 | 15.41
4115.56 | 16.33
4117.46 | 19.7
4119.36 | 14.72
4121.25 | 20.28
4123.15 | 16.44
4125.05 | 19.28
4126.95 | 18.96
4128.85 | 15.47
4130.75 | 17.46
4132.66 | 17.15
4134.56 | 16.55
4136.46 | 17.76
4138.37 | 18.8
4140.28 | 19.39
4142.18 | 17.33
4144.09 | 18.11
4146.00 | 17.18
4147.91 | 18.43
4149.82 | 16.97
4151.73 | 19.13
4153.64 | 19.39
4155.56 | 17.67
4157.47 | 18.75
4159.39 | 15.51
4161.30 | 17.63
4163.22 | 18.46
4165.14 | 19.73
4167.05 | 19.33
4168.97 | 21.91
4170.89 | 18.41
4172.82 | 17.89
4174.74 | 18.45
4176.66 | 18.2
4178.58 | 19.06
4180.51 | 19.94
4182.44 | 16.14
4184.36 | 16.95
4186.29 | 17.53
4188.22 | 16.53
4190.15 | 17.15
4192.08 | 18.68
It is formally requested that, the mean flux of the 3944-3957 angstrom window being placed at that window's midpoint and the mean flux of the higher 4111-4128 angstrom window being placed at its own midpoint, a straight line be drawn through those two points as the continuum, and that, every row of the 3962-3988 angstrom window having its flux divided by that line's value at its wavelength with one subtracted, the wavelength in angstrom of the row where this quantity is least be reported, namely 3970.35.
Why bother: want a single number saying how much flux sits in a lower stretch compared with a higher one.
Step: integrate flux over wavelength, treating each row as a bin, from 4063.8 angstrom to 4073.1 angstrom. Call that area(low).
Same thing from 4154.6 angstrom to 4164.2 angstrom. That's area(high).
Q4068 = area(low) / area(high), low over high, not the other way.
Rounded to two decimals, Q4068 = 0.87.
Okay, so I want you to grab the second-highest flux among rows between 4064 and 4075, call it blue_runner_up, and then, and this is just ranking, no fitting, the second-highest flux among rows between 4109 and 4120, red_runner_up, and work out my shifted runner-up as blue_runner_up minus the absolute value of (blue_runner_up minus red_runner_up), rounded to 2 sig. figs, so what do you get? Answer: 16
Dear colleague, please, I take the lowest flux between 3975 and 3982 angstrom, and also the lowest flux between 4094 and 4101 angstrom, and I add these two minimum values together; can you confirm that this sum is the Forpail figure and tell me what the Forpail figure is 20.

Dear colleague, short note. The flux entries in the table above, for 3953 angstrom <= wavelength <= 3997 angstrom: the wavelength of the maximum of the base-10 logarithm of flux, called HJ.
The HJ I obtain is 3992.36 angstrom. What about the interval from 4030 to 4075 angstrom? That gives 4042.31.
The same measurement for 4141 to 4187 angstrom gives 4168.97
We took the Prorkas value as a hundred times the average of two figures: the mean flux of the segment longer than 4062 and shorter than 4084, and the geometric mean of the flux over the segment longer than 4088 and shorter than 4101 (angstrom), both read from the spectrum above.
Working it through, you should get 1551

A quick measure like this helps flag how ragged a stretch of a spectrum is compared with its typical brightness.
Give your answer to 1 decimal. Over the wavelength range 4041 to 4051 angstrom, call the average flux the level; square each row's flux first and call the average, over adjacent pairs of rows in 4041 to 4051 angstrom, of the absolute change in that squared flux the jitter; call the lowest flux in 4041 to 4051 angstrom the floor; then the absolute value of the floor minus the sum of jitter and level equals 59.9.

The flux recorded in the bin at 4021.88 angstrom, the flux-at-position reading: 16.41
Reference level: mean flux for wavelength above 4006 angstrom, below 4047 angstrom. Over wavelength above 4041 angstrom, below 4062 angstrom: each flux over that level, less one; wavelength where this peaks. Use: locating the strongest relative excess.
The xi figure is 4042.31 angstrom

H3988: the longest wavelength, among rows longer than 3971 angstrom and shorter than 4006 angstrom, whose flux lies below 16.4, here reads 4005.25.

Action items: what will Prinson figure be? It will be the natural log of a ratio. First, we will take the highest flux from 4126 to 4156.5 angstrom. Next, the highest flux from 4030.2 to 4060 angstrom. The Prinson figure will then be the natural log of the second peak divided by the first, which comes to 0.15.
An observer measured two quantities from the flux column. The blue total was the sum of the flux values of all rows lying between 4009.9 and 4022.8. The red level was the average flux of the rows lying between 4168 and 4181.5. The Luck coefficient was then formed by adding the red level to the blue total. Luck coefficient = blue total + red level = 146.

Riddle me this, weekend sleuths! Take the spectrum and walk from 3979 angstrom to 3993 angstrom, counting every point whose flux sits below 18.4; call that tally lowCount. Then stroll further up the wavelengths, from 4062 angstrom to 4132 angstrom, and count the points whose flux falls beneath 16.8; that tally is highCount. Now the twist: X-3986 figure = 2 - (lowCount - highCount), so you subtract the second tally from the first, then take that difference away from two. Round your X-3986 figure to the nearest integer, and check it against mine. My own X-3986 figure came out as 20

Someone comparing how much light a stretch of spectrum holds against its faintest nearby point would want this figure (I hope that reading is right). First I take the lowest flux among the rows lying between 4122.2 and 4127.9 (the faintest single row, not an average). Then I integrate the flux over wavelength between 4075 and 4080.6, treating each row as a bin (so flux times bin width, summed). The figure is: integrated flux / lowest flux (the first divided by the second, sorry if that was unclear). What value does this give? 6.2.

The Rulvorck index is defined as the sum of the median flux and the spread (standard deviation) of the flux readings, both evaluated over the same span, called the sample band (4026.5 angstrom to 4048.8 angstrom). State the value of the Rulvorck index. 20.9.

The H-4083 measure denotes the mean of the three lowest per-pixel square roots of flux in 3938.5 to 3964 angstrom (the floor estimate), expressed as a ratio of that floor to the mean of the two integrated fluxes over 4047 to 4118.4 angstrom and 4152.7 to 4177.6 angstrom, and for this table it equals 0.004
